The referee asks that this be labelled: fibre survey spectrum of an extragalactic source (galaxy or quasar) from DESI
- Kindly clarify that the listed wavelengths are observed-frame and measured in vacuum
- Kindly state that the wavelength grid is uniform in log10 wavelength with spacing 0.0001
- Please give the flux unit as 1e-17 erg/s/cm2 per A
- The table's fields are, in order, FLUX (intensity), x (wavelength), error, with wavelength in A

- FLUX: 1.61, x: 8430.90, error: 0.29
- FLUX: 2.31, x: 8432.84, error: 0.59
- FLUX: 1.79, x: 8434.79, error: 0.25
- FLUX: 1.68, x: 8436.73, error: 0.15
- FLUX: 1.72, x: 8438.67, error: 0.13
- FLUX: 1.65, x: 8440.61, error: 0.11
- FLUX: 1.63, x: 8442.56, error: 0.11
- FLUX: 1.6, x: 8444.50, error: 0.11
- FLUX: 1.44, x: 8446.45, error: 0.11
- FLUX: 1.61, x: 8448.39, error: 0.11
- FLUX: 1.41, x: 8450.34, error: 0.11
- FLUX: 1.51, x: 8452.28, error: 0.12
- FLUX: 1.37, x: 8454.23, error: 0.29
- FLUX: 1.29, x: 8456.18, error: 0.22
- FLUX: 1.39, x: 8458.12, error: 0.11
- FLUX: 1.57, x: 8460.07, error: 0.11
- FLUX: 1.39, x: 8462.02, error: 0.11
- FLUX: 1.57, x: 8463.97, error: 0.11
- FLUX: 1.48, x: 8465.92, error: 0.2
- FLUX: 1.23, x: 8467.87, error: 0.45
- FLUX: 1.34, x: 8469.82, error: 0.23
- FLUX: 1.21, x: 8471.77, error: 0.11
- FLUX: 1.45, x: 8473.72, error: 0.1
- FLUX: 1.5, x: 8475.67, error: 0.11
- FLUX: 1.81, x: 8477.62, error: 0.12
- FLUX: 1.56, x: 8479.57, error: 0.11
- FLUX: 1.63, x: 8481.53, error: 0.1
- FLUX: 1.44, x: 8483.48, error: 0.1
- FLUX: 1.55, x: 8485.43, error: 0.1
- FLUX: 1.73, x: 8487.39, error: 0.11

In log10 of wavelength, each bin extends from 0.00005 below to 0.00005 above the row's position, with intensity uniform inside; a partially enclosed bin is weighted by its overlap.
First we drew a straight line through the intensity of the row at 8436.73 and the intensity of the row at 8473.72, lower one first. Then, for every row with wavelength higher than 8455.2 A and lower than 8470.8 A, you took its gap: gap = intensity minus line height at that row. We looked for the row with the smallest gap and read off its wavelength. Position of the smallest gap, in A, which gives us 8456.18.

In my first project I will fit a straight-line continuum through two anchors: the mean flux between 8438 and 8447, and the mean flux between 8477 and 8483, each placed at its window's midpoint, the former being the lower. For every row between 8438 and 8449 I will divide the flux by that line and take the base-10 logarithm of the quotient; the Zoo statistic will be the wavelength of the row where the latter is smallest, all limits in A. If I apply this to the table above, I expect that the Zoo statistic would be 8446.45 A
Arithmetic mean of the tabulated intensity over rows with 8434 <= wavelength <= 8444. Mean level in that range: 1.69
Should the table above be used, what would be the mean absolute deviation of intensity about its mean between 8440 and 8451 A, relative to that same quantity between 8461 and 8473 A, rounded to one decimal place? 0.8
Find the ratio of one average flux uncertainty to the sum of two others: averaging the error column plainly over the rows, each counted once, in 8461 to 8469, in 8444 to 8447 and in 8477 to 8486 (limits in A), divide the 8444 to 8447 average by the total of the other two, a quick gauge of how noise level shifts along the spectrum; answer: 0.34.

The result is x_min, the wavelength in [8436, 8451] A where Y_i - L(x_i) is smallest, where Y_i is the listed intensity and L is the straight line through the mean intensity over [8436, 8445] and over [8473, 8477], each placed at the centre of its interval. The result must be 8450.34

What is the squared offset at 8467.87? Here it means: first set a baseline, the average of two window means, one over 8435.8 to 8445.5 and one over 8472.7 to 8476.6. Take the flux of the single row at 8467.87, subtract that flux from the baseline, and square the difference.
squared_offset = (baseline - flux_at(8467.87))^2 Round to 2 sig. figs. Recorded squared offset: 0.11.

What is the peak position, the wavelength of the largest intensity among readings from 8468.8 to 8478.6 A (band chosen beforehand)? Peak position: 8477.62 A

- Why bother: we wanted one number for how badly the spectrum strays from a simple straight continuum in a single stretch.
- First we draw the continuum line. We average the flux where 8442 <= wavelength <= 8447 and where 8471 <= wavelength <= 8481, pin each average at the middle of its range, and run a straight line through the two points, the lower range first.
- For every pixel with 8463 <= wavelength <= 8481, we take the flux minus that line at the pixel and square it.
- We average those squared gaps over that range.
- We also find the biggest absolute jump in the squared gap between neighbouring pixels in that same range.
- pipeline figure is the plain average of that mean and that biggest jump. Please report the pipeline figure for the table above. 0.064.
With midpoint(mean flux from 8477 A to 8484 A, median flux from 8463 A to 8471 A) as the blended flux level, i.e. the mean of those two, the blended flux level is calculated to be 1.51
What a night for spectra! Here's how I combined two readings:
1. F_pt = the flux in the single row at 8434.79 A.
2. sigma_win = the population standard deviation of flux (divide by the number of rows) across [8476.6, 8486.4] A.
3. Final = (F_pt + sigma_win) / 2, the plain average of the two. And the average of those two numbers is 0.96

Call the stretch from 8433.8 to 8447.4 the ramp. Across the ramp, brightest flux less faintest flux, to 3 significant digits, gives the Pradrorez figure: 0.350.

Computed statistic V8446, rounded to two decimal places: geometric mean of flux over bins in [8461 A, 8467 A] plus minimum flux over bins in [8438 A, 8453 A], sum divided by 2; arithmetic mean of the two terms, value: 1.44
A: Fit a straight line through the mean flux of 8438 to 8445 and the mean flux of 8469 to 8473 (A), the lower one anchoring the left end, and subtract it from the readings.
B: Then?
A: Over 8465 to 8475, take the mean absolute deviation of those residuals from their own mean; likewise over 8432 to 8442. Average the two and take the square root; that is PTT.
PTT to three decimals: 0.368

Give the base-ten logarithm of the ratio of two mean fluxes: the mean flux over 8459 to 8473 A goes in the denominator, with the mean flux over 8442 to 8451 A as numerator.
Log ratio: 0.04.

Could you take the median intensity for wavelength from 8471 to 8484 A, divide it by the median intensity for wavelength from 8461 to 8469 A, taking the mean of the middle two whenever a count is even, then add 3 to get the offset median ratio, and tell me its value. 4.05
